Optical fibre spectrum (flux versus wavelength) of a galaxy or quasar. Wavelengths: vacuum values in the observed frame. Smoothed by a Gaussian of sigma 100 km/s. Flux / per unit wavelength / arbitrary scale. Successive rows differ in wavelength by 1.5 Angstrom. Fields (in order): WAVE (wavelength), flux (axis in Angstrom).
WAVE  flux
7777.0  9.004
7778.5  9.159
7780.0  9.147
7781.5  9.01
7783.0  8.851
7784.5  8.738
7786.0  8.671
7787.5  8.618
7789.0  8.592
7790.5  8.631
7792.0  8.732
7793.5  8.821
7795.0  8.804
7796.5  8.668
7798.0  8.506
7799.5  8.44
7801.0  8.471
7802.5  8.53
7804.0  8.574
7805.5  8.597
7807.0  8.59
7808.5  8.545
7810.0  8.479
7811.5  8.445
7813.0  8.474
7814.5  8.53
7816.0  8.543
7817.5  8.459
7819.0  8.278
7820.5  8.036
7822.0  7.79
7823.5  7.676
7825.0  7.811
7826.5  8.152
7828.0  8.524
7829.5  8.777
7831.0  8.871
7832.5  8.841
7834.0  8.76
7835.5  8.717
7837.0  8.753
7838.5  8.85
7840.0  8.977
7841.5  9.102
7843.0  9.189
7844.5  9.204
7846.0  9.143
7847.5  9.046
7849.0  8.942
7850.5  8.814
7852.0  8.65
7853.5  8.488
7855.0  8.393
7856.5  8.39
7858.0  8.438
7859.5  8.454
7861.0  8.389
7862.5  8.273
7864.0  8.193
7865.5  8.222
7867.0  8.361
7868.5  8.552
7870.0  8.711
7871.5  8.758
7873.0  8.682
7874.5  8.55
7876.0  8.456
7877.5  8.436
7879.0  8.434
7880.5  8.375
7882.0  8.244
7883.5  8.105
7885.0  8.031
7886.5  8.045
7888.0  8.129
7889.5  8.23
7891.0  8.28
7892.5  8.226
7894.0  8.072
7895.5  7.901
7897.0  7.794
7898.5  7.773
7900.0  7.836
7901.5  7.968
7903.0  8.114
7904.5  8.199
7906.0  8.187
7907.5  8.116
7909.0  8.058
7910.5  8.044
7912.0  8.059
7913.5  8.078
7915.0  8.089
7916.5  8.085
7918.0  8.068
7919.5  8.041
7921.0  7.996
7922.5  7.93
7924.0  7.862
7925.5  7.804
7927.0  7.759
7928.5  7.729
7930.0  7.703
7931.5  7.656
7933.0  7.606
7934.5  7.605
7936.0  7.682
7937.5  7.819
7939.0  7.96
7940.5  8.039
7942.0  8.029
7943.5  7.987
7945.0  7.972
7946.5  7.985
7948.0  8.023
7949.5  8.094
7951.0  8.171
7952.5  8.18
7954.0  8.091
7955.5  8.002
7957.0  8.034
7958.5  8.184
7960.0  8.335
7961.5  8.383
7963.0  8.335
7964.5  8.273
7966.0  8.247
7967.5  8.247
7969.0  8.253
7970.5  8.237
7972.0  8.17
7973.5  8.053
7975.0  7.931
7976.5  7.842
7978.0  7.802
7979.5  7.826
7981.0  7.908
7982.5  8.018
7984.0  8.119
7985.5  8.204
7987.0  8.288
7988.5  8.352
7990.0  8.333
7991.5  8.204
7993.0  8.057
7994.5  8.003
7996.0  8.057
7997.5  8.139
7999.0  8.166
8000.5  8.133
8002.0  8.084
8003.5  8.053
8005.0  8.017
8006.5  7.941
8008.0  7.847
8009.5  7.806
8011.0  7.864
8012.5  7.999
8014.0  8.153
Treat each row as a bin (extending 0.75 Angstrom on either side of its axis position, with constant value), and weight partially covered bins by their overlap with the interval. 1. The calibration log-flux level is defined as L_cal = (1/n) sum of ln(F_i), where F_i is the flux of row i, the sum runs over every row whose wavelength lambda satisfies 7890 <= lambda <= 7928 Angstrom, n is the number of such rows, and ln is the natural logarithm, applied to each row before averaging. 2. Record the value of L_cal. 2.08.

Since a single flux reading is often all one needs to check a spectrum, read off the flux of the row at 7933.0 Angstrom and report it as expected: 7.606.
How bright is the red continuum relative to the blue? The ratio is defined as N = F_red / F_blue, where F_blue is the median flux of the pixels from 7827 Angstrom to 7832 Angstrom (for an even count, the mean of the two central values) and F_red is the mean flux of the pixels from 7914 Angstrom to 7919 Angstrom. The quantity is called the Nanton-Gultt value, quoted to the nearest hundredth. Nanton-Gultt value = 0.92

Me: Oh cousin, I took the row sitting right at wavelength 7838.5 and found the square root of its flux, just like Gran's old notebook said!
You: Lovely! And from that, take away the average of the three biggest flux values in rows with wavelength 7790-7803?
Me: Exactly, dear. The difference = -5.8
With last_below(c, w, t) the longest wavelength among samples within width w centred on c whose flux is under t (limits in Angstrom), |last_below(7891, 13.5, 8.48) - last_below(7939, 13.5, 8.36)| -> 48.0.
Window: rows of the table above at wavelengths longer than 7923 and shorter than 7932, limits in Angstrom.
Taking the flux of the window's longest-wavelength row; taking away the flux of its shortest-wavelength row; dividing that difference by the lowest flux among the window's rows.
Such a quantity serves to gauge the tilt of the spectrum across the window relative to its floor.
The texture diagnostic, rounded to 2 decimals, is -0.03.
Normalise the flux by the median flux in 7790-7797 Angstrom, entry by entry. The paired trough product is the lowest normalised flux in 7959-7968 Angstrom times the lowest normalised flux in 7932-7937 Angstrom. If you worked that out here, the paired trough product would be 0.823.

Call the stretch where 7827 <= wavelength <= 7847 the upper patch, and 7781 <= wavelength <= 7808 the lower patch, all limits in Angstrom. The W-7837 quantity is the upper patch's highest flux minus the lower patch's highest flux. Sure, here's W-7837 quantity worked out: 0.19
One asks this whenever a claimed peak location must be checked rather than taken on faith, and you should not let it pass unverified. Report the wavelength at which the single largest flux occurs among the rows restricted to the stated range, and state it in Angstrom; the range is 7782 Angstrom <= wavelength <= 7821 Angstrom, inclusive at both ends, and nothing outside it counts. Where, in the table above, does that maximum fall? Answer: 7783.0 Angstrom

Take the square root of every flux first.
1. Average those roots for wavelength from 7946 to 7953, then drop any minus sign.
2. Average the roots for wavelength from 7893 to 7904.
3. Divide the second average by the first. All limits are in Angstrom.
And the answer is 0.990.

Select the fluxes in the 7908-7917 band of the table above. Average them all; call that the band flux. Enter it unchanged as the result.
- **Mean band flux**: 8.07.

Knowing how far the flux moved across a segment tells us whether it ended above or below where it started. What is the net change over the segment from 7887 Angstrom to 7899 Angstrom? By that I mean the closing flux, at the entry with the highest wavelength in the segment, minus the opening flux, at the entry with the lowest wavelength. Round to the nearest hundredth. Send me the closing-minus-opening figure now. -0.36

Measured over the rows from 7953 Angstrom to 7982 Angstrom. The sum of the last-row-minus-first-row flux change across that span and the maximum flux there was 8.2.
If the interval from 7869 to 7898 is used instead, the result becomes 7.8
